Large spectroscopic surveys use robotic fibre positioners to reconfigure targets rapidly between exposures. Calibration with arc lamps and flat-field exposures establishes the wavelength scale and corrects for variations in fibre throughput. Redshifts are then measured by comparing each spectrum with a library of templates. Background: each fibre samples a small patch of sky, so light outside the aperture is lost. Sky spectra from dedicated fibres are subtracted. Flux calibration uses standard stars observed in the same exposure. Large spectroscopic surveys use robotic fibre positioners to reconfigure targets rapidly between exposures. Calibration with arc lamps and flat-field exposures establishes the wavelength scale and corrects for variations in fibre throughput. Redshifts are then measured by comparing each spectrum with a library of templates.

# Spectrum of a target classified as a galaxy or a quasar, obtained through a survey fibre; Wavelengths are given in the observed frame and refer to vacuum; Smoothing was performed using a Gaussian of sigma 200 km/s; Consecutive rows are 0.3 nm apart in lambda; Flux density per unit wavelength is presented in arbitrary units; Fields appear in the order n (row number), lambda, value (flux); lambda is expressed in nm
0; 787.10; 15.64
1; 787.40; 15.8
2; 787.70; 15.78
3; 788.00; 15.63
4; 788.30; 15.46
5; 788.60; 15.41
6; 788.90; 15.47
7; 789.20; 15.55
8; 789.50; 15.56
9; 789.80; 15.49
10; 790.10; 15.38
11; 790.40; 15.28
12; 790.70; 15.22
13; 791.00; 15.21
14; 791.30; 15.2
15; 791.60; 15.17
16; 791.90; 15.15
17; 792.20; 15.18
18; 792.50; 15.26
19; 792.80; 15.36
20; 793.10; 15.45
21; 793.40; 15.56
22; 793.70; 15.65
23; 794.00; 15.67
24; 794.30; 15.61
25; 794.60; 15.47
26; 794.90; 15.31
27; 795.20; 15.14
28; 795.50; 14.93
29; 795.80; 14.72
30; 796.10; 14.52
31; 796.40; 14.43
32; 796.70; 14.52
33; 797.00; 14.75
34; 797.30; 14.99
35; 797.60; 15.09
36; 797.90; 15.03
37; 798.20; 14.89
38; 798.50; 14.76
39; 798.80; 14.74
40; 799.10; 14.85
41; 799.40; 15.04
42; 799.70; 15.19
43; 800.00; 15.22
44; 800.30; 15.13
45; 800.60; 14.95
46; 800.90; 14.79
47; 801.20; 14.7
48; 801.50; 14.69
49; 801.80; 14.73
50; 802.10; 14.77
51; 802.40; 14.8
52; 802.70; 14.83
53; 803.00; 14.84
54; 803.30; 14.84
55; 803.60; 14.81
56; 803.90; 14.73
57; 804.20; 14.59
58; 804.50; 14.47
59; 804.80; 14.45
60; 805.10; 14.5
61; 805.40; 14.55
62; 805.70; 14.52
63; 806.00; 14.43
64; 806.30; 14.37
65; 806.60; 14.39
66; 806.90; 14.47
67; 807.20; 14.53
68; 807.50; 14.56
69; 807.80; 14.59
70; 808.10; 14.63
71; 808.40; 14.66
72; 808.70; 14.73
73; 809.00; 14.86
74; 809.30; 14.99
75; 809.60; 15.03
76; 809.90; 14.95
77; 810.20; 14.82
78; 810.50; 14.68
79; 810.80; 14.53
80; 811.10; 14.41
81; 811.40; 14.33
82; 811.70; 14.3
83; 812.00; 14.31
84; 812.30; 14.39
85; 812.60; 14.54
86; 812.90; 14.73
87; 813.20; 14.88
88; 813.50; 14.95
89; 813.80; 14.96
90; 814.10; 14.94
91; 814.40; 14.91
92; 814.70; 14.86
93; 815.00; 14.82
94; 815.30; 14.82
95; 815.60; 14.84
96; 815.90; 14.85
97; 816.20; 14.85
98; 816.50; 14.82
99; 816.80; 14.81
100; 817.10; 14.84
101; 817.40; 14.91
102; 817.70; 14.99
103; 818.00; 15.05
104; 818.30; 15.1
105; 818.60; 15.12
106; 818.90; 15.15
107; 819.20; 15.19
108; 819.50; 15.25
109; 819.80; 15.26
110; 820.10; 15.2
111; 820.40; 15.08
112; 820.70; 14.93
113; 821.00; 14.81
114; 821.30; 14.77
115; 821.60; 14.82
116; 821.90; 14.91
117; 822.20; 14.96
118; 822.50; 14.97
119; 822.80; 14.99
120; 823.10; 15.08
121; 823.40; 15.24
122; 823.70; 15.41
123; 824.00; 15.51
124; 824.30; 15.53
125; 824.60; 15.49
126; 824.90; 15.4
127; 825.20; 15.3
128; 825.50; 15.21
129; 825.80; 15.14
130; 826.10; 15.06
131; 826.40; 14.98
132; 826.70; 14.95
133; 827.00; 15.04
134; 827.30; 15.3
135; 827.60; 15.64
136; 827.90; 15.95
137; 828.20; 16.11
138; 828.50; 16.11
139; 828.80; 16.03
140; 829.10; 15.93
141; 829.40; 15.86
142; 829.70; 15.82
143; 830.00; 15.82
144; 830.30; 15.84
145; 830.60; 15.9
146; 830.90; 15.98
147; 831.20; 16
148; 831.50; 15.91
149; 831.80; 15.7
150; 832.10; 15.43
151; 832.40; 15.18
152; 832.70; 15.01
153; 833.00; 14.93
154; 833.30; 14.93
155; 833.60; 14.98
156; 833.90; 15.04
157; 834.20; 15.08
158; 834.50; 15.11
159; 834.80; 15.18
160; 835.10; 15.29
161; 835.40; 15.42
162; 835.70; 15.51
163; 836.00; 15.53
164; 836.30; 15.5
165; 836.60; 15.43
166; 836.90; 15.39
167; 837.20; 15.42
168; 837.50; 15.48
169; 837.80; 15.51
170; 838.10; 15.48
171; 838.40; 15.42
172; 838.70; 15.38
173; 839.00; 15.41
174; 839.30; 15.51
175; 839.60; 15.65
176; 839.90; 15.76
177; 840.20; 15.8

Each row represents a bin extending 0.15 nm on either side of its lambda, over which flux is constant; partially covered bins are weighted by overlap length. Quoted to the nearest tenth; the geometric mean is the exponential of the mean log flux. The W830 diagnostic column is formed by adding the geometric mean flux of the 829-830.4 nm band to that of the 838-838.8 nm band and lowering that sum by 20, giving 11.3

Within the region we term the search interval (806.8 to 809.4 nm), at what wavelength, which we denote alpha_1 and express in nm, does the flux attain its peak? 809.30 nm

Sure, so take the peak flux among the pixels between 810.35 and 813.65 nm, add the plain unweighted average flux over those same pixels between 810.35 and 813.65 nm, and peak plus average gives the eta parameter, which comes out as 29.5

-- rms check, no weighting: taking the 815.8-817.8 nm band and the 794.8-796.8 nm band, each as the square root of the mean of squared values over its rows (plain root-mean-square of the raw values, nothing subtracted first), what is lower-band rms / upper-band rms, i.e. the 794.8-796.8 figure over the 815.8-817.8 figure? 0.995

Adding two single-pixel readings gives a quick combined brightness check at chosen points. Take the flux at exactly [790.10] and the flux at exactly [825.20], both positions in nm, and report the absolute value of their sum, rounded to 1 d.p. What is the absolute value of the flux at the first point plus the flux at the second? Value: 30.7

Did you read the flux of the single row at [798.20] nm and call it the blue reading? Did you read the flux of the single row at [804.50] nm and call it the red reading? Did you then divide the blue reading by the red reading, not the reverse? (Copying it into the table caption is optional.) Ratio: 1.03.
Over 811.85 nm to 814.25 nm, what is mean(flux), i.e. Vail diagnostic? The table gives 14.7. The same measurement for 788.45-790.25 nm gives 15.5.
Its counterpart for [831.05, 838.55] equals 15.4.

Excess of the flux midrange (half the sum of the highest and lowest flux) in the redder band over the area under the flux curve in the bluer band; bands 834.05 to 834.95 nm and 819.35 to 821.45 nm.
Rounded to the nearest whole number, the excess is -16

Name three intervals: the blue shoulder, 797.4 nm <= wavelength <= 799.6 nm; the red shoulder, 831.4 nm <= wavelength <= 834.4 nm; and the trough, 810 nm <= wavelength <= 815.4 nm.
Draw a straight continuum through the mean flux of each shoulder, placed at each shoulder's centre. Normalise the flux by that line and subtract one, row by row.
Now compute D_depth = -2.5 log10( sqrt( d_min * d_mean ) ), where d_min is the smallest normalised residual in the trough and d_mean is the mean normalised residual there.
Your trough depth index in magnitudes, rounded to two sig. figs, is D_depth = 3.7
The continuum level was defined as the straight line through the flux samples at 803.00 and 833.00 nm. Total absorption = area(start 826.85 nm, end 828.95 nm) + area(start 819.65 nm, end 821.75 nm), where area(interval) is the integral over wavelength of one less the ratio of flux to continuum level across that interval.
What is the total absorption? -0.13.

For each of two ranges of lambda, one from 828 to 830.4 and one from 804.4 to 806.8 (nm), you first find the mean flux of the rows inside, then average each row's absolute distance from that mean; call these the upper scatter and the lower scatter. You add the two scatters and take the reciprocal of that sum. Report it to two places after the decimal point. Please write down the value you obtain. 6.35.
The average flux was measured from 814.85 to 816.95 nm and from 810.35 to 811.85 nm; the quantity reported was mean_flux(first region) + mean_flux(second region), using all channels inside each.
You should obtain 29.3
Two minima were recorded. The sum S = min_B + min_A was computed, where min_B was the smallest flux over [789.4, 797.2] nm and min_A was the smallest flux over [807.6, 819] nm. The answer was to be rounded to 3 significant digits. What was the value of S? 28.7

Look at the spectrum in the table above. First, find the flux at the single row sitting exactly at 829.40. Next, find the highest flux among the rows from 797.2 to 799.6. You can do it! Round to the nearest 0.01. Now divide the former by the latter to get 1.05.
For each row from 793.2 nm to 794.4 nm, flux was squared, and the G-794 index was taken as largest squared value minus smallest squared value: 3.4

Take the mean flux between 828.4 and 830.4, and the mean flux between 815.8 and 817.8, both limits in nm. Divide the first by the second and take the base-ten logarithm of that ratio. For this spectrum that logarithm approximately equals 0.030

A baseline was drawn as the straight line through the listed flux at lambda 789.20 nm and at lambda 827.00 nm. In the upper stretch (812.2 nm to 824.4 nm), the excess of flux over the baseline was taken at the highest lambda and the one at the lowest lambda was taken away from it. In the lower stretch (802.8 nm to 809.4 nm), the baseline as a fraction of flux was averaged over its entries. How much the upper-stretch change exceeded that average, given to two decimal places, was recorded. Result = 0.25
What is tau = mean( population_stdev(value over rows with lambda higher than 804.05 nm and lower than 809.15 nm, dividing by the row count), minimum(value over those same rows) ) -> 7.25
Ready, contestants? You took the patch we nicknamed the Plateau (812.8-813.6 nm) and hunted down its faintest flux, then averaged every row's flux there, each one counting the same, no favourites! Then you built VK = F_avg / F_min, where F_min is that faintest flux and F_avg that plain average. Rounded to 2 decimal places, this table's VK 1.01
